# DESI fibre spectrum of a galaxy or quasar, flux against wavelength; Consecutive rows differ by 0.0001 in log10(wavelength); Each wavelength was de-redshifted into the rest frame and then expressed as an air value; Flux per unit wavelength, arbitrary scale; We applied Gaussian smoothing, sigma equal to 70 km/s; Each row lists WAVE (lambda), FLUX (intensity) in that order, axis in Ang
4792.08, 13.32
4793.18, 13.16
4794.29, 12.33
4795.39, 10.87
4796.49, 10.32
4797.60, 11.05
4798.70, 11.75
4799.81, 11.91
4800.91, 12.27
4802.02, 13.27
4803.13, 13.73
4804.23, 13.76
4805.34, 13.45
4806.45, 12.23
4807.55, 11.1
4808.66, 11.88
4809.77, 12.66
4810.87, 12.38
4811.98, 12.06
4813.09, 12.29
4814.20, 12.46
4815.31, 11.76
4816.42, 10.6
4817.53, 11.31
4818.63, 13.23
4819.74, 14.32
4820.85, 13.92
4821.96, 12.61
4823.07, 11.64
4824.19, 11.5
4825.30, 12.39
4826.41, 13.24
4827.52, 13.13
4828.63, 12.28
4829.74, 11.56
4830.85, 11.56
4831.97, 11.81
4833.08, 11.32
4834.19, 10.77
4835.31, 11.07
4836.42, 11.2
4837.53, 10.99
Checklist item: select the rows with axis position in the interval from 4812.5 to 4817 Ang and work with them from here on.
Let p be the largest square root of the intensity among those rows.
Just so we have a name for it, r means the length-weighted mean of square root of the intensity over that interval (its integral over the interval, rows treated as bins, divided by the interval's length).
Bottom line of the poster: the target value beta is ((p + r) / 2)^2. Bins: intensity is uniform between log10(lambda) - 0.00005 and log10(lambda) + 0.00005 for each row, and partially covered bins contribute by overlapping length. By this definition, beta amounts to 12.1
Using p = 3.53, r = 3.42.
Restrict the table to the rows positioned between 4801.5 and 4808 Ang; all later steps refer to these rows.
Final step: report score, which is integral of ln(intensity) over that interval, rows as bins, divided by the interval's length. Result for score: 2.56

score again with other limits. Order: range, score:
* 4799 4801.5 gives 2.49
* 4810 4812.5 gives 2.51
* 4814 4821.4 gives 2.52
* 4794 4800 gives 2.42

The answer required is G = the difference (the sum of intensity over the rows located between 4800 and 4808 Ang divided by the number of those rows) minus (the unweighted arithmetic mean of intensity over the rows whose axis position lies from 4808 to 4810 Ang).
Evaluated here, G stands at 0.6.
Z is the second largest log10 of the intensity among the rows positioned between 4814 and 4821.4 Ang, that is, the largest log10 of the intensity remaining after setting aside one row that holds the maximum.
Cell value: 1.14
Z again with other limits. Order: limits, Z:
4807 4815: 1.10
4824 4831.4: 1.12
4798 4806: 1.14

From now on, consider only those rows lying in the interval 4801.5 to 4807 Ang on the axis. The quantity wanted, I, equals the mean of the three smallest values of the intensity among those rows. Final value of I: 13.0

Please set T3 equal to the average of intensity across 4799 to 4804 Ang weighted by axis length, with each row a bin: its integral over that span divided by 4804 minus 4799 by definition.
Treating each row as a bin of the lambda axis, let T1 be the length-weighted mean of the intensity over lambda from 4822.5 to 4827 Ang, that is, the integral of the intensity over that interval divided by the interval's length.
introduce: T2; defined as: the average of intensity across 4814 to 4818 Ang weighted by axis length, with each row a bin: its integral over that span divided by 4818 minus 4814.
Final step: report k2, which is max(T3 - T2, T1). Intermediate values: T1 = 12.2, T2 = 11.4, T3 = 12.8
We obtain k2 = 12.2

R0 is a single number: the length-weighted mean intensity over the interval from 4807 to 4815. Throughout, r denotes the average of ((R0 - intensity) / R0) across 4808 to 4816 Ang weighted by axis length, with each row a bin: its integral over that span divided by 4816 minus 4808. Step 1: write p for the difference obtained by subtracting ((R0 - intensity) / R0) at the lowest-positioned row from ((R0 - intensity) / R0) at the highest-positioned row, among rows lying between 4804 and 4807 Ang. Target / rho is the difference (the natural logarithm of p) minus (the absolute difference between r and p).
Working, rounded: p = 0.13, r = -0.01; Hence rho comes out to -2.20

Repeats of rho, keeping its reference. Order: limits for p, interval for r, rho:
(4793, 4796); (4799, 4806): -1.93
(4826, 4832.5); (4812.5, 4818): -2.22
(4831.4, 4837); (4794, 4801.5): -2.99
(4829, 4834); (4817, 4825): -3.98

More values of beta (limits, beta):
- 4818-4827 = 13.6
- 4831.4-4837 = 11.5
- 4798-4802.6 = 12.7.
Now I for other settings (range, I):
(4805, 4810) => 11.7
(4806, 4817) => 11.2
